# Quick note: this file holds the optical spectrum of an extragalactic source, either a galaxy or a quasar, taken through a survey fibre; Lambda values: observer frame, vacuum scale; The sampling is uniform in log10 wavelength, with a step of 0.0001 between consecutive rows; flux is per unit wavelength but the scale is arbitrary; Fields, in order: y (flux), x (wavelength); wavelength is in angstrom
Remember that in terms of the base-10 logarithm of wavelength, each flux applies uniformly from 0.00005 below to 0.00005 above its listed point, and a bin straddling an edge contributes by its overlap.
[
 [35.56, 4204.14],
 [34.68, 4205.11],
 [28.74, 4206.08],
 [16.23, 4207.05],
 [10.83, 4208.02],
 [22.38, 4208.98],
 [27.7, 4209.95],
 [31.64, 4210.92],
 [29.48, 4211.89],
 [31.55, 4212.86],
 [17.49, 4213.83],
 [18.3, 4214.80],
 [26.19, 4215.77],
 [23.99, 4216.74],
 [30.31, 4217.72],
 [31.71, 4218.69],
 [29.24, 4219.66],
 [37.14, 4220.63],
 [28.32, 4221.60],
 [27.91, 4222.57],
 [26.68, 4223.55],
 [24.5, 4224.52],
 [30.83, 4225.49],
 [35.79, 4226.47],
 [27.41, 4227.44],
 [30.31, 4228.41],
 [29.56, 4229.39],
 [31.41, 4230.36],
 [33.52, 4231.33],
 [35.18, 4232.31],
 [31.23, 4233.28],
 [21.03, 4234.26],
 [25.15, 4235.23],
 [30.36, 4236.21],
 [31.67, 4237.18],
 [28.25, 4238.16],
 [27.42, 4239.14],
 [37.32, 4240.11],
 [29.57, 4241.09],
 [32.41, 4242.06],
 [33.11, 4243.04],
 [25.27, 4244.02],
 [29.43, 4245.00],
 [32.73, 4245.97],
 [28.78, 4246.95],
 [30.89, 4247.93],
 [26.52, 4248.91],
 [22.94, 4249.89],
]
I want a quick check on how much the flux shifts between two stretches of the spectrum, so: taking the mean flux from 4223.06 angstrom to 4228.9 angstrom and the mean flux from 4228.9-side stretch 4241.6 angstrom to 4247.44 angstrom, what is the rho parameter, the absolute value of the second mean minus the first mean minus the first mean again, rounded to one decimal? 28.2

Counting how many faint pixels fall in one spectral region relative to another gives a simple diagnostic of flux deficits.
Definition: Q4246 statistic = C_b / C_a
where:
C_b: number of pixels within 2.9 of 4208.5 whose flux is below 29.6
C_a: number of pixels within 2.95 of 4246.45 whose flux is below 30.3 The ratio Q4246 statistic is 1.25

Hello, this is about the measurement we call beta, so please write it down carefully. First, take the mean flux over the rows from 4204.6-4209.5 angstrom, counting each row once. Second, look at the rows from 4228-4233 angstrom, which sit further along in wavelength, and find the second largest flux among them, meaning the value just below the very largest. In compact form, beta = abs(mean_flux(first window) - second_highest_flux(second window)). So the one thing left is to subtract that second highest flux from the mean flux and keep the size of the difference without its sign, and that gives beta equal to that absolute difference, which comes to 11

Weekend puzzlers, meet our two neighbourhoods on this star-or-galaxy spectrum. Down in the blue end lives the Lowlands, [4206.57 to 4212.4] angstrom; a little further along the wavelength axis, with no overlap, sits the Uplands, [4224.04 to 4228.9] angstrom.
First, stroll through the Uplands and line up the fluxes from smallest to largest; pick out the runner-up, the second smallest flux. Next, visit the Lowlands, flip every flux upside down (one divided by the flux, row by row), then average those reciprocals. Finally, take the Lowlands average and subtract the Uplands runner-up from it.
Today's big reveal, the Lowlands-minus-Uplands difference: -27.4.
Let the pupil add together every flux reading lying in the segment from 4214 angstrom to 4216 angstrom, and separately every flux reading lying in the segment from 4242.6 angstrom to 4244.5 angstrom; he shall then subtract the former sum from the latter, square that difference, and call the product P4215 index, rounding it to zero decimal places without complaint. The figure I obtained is 193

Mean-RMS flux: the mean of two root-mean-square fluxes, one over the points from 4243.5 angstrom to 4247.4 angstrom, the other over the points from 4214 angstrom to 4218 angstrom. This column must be 27.1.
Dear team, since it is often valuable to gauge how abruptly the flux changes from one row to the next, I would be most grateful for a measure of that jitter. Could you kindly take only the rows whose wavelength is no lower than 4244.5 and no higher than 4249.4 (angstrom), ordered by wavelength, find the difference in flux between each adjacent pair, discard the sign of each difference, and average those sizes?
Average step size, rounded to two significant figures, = 3.4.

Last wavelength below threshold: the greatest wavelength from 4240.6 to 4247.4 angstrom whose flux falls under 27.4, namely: 4244.02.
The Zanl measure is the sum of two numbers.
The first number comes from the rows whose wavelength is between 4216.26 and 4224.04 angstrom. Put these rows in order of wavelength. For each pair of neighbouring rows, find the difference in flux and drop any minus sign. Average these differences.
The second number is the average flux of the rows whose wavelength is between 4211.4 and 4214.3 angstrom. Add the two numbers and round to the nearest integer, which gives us 30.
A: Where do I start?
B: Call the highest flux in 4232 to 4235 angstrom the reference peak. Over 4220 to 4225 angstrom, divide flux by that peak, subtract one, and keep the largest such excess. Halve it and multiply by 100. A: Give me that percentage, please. 3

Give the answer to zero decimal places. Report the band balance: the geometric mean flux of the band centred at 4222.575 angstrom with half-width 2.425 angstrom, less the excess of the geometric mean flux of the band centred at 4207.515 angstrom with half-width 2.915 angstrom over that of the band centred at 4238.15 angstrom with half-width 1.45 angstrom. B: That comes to 36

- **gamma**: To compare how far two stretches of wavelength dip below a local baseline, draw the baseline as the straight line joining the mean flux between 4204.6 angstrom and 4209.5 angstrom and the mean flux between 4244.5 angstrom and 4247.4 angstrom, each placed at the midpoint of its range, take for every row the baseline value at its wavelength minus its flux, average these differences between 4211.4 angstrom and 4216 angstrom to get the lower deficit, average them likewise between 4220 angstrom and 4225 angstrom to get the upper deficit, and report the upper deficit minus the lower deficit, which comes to -3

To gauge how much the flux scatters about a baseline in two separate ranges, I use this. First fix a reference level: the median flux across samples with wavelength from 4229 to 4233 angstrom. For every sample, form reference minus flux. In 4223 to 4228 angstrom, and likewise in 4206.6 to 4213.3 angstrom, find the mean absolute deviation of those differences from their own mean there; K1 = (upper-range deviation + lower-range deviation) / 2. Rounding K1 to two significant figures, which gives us 5.0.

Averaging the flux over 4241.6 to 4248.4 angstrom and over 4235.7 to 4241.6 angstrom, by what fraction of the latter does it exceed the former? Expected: 0.01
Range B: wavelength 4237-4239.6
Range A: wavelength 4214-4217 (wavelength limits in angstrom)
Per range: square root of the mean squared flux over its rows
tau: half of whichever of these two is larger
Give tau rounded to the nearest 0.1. 14.6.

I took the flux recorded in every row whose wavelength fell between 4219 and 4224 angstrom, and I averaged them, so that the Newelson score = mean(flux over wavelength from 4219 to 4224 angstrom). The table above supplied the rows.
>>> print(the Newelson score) 29.9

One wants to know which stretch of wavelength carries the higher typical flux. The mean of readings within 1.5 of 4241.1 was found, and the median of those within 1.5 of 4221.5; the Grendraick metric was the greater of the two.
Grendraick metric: 33.1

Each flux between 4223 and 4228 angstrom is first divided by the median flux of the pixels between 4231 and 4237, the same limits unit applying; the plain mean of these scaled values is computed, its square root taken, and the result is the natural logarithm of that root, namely -0.029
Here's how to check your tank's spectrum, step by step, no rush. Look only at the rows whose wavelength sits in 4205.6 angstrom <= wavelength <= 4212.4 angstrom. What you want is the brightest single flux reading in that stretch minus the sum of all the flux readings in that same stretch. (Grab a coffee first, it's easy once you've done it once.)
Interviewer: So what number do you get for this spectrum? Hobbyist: -135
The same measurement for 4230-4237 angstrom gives -173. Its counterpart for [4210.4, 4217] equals -147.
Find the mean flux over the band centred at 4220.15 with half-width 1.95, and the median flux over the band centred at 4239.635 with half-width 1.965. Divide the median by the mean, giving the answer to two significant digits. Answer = 0.91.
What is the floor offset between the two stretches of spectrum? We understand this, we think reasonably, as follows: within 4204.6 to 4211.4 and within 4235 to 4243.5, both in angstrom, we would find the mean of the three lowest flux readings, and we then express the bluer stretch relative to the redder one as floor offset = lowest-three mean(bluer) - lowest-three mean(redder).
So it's -10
